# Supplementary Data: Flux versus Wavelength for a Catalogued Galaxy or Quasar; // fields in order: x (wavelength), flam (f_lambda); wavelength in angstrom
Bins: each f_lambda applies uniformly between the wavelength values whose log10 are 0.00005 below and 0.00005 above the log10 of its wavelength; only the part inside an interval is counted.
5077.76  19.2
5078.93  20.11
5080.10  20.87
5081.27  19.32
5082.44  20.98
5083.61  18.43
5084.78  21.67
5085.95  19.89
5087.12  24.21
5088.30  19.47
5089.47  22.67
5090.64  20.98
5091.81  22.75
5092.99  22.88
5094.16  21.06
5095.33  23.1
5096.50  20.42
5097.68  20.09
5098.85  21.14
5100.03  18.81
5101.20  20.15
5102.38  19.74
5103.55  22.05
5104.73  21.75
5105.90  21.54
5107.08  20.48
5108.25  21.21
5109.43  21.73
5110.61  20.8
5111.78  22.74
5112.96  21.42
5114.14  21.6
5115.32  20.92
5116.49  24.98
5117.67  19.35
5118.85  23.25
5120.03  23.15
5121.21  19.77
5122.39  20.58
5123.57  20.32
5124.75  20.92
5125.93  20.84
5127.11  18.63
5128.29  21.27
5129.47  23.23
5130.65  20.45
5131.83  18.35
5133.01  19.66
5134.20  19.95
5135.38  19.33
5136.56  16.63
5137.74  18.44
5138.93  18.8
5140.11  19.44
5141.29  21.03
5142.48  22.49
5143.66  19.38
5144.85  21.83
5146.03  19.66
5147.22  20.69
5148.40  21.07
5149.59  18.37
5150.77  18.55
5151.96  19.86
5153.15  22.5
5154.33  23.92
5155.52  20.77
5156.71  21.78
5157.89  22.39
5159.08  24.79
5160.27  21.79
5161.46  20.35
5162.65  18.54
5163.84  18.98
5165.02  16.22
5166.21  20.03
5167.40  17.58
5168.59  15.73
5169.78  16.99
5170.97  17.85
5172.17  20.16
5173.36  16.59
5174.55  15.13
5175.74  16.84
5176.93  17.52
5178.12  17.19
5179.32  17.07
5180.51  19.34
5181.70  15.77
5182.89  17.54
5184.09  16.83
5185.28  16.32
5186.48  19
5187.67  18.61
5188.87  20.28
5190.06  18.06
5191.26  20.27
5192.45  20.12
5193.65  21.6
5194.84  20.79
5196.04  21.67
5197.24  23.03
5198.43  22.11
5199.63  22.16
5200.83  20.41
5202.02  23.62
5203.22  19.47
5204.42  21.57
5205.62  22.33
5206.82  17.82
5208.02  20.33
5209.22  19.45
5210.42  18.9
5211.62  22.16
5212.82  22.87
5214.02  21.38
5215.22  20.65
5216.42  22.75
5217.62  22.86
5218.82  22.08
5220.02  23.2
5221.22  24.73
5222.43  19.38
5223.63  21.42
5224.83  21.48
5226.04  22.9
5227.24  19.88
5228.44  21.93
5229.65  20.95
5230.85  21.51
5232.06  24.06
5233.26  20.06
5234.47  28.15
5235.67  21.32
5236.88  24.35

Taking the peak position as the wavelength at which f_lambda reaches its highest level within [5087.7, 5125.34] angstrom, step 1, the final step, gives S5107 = 5116.49 angstrom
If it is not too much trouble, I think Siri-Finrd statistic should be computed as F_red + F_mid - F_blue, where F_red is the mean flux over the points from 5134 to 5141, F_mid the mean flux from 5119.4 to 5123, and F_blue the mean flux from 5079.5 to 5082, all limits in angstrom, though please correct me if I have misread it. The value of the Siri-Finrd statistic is 19.8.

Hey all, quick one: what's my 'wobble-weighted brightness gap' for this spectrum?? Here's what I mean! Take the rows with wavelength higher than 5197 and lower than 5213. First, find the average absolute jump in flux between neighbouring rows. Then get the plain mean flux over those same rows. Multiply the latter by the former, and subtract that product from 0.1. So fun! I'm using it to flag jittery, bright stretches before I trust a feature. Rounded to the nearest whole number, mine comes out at -41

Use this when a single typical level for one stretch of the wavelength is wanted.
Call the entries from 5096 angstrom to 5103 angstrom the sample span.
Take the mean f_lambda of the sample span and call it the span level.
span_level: 20.1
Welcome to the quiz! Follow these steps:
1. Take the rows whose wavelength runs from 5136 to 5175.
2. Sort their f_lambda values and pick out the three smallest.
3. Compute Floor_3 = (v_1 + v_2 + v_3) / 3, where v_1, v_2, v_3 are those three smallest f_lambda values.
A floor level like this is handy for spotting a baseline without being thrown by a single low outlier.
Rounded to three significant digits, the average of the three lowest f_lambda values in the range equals 15.7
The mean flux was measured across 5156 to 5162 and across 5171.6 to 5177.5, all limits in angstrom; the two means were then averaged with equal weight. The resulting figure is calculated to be 19.7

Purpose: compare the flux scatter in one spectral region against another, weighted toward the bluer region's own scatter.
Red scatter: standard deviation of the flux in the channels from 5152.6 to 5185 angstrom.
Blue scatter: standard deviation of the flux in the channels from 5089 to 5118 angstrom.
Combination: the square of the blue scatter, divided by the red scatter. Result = 0.7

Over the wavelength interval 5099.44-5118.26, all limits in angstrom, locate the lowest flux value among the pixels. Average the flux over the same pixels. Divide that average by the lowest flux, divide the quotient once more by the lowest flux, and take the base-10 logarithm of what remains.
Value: -1.22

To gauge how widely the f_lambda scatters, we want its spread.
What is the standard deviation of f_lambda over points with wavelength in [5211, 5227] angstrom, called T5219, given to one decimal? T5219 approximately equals 1.3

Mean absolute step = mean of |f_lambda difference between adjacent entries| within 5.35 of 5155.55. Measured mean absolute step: 1.94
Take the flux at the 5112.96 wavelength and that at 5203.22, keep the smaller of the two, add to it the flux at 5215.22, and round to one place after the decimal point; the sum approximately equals 40.1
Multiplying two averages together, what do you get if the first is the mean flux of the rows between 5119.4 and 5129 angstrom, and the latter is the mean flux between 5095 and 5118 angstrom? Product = 439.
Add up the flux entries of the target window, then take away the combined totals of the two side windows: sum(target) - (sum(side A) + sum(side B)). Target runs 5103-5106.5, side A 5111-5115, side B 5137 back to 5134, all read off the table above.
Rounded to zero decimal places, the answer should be -56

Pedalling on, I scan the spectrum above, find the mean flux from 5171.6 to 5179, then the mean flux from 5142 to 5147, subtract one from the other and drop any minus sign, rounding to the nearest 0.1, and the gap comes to 3.6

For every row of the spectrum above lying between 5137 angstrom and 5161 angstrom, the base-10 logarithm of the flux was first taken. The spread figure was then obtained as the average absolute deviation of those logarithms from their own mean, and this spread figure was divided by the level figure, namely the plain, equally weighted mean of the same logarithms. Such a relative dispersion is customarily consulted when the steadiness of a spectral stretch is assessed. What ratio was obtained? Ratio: 0.0234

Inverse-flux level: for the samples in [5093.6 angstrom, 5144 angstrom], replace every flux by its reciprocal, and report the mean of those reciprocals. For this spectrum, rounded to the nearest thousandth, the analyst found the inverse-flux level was 0.049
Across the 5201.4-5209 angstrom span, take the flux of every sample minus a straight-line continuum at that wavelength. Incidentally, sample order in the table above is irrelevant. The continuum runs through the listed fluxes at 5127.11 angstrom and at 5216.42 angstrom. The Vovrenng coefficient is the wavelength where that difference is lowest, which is 5206.82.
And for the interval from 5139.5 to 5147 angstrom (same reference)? 5143.66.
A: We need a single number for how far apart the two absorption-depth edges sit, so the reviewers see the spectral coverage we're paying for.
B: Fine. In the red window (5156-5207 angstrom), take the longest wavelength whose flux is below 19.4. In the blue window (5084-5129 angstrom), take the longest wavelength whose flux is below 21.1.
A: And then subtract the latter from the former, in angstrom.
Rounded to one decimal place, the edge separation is 79.7 angstrom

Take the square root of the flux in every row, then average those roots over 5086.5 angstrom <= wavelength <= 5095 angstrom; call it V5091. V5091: 4.69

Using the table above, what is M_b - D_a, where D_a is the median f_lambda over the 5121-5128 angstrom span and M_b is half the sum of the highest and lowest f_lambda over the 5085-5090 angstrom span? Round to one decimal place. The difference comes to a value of 1.4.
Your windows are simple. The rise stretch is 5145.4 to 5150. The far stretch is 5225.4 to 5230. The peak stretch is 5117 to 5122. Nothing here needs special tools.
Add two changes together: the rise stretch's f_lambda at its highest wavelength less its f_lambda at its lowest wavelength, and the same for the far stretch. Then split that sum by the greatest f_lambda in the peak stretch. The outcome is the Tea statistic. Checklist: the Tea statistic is -0.14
